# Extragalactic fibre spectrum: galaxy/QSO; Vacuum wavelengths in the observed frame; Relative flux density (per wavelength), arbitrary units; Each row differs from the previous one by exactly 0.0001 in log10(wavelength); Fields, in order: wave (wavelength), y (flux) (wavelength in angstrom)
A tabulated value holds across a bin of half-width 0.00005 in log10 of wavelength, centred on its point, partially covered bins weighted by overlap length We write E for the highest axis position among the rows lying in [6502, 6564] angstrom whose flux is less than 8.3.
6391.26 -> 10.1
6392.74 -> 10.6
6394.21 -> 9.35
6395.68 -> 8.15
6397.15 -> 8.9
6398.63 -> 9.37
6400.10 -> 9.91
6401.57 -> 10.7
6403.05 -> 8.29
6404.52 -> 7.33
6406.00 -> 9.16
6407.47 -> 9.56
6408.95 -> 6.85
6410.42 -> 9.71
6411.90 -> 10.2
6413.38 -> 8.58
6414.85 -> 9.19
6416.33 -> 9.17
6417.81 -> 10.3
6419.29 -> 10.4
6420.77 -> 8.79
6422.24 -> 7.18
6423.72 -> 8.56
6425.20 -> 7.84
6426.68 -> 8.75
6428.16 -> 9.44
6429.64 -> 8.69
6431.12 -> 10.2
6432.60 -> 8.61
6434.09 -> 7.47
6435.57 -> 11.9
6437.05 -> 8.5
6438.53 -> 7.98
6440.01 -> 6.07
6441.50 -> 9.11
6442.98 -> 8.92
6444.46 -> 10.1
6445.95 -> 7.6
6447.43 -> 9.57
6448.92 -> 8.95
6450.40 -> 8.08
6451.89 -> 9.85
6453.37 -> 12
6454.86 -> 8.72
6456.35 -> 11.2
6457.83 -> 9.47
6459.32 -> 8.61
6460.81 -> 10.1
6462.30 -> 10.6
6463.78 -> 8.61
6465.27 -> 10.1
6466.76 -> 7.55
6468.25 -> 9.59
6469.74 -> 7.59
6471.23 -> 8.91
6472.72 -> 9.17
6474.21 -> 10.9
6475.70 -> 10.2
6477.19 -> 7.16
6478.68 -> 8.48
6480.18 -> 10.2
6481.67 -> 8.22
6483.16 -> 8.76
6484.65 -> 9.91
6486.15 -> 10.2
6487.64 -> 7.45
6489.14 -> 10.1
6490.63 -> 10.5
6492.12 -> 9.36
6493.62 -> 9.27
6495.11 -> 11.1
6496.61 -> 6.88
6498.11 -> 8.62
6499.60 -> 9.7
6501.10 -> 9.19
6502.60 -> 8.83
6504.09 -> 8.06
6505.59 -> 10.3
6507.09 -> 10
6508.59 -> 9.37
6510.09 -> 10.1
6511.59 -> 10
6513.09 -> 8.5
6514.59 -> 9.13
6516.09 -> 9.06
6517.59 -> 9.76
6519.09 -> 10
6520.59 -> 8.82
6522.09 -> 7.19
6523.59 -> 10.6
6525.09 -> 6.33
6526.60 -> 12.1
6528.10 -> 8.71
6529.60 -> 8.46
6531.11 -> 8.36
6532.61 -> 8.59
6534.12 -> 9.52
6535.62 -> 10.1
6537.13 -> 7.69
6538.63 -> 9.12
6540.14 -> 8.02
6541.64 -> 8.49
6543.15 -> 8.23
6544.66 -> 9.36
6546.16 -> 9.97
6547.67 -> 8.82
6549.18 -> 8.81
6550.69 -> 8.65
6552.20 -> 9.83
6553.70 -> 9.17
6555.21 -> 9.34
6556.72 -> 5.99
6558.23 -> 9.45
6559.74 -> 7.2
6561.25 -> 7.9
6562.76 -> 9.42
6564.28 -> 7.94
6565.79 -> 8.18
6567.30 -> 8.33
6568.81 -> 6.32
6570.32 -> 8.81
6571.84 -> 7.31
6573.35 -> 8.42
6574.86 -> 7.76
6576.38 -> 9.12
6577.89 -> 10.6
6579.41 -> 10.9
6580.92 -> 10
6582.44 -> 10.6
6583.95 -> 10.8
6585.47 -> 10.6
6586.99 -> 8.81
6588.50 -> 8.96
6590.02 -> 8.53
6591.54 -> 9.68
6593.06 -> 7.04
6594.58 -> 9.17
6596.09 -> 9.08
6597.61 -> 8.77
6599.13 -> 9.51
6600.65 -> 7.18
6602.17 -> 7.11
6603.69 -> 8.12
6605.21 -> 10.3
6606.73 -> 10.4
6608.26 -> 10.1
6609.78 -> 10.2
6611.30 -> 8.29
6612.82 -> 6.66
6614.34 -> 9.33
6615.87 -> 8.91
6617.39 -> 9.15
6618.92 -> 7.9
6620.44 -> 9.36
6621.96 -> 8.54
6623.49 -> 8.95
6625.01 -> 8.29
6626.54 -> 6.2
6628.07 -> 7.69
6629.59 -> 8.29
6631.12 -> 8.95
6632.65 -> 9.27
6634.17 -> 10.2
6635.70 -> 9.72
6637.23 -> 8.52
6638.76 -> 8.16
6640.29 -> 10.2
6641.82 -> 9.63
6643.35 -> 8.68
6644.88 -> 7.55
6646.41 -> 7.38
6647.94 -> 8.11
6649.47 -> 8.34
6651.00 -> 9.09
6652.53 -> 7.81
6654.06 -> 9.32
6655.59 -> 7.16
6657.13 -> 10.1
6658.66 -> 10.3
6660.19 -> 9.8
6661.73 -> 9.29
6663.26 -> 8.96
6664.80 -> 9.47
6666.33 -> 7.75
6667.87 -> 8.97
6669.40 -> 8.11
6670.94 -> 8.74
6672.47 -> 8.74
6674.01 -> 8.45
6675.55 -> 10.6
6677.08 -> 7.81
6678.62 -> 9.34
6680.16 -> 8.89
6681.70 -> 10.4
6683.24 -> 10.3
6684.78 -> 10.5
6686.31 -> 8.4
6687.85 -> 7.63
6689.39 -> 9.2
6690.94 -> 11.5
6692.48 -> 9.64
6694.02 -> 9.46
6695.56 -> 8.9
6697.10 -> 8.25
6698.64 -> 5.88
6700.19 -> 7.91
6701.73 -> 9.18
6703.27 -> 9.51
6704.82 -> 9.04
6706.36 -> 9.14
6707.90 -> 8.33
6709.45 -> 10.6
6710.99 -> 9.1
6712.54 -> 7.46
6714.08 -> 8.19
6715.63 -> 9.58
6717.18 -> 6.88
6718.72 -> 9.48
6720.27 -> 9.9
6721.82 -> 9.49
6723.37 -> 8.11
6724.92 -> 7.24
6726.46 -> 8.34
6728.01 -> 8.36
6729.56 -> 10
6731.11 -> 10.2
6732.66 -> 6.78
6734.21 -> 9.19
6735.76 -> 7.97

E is 6561.25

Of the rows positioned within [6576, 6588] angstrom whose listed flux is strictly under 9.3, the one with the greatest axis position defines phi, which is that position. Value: 6586.99 angstrom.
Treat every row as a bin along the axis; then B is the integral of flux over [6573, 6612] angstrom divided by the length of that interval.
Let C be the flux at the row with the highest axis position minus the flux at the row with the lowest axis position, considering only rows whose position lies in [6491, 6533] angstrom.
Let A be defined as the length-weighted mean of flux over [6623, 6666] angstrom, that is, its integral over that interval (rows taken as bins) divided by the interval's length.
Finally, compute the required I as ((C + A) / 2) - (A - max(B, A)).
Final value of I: 4.5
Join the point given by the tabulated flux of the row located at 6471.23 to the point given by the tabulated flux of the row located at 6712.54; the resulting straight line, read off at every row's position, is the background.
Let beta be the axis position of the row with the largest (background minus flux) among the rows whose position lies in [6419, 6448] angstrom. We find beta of 6440.01 angstrom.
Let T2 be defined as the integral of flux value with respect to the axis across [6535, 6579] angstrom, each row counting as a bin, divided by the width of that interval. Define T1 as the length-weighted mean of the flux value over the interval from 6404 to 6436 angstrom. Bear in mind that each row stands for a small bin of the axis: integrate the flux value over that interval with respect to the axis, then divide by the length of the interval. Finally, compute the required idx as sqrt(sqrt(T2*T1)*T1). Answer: 8.9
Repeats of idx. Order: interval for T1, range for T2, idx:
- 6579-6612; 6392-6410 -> 9.2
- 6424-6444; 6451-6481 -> 8.9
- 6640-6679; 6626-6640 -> 8.8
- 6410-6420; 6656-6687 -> 9.5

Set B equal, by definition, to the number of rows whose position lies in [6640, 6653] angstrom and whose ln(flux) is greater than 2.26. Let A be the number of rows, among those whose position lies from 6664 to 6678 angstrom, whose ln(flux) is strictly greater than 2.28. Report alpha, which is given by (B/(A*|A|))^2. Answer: 4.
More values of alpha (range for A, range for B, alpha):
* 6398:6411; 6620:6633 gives 0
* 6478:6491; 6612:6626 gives 0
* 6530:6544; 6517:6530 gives 16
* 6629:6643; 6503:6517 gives 1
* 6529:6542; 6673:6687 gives 16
